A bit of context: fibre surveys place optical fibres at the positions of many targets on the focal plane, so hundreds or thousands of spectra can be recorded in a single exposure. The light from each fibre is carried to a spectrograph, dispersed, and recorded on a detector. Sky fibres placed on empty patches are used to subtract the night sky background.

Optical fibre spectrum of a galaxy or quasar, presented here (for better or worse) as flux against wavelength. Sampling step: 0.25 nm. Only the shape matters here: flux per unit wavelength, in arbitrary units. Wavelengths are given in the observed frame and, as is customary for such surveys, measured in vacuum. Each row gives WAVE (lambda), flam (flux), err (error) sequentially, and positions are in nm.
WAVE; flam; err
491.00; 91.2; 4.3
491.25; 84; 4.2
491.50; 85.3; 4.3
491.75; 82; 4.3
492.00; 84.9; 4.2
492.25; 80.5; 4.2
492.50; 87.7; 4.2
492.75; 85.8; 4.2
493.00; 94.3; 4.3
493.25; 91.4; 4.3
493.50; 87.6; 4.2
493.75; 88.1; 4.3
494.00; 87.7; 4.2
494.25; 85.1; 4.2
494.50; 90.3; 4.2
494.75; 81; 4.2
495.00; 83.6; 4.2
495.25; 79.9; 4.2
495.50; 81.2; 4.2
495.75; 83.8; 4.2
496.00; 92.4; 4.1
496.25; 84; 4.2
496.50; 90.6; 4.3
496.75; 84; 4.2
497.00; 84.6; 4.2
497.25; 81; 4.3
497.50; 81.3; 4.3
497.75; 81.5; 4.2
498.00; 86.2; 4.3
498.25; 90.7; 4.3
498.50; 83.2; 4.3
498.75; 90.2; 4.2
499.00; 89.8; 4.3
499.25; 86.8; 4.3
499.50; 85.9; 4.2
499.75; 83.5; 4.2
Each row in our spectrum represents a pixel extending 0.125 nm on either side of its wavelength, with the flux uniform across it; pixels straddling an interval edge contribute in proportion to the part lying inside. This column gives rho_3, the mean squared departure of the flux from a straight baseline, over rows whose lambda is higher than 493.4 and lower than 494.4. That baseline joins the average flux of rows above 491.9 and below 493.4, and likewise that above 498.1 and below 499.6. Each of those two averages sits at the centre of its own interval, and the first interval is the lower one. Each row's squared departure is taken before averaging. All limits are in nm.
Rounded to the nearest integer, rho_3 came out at 2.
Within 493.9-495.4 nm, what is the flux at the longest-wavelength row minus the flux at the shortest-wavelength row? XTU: -8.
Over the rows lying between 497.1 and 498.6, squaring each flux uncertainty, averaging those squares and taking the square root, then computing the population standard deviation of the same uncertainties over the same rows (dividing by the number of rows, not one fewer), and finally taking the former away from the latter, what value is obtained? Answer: -4.25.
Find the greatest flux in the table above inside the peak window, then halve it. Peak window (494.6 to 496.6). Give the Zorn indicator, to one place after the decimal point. 46.2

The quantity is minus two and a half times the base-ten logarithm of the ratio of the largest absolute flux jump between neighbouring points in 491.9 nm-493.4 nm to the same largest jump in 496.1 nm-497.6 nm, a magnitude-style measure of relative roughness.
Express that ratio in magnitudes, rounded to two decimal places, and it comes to -0.27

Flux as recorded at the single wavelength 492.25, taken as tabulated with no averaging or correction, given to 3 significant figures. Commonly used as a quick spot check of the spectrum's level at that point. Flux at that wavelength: 80.5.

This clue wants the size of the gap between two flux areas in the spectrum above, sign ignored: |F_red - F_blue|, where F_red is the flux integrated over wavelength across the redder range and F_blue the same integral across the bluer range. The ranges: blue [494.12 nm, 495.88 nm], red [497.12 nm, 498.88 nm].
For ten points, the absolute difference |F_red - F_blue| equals 2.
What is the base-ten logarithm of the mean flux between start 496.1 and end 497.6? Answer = 1.93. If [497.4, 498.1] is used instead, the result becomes 1.92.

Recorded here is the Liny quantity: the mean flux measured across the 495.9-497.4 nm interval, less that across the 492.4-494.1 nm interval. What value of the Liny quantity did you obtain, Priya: -3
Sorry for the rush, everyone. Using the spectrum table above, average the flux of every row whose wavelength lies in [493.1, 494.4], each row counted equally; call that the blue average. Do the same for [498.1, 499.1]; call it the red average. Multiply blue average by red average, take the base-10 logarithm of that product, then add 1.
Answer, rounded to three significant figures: 4.89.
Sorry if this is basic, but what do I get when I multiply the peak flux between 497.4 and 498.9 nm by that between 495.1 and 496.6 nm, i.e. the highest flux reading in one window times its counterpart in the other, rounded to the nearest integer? 8381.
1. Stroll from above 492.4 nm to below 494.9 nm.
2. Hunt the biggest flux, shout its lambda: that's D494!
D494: 493.00 nm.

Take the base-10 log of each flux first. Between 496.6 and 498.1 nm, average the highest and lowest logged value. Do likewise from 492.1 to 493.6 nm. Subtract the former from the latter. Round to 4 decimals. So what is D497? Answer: 0.0182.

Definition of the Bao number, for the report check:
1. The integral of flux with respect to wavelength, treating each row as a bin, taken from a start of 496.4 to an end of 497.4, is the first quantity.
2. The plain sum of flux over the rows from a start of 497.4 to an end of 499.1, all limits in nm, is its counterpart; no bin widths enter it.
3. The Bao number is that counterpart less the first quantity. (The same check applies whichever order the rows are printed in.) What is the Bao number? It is 518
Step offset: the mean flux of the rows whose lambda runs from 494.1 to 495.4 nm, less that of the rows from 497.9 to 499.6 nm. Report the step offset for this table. -3.6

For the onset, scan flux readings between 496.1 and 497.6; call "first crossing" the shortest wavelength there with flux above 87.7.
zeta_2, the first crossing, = 496.50 nm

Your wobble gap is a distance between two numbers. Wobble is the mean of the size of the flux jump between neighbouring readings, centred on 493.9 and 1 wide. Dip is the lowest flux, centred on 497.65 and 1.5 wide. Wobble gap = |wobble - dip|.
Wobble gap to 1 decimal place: 79.8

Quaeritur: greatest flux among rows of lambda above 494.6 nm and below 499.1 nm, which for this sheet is 92.4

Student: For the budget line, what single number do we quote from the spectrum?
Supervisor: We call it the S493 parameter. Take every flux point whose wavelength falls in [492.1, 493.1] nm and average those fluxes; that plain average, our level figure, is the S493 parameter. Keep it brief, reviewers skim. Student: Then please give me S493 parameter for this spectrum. 87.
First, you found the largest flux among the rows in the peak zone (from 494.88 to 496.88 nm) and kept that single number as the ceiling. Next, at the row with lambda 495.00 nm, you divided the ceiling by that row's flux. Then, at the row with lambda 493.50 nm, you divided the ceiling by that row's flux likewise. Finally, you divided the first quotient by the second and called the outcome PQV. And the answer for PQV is 1.05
